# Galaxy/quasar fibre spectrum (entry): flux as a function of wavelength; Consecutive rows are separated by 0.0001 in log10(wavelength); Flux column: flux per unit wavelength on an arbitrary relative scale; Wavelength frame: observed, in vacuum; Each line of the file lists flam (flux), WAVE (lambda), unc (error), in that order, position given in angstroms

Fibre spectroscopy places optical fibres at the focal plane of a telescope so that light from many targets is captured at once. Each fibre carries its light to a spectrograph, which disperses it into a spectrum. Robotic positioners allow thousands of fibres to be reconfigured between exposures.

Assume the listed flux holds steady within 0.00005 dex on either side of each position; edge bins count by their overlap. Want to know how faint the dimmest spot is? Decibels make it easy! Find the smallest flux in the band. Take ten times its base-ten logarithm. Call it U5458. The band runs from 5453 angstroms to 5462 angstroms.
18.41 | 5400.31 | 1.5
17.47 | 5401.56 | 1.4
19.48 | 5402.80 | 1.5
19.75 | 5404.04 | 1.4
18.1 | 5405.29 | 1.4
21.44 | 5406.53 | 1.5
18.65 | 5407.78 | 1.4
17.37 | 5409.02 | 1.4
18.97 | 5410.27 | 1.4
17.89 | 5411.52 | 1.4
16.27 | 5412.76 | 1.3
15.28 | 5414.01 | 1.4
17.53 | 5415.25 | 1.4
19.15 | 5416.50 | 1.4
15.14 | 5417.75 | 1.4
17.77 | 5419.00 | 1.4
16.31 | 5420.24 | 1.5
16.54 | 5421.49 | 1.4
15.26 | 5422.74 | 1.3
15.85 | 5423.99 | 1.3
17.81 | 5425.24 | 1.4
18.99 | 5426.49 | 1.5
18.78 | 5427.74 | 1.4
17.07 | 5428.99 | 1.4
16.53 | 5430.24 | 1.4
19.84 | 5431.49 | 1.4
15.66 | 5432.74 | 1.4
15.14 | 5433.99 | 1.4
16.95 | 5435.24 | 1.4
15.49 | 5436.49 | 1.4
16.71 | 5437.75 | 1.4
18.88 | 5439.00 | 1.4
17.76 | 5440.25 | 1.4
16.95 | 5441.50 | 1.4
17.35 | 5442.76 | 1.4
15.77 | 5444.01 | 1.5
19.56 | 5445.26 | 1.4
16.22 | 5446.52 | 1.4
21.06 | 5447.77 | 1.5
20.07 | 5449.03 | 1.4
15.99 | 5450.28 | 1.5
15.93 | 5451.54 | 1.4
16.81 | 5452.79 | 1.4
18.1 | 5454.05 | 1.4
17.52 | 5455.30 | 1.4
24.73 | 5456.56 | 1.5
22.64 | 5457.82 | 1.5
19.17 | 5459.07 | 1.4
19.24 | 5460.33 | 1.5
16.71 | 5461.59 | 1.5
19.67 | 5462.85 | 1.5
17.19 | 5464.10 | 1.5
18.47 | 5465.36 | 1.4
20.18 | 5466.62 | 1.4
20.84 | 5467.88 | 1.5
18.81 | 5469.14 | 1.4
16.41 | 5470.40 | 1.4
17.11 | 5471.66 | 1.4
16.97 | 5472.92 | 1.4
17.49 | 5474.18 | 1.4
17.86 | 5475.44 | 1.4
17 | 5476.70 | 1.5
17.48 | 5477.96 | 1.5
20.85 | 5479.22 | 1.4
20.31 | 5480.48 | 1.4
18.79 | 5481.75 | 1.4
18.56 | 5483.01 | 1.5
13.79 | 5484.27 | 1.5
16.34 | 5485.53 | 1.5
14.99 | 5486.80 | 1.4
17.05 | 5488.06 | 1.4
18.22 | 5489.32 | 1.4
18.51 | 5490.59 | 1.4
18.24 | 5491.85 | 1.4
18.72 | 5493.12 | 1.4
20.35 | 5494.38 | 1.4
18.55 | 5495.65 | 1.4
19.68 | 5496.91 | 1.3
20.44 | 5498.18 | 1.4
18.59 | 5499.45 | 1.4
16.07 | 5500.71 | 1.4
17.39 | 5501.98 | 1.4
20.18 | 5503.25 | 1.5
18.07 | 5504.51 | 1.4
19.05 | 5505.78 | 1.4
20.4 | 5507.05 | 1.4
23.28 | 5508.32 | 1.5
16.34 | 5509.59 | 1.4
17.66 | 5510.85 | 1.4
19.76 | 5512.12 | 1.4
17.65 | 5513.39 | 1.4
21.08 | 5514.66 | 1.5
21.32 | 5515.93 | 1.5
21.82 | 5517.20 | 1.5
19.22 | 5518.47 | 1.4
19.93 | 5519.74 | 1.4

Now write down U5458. 12.23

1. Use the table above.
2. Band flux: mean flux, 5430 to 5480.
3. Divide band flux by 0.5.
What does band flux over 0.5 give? 36.2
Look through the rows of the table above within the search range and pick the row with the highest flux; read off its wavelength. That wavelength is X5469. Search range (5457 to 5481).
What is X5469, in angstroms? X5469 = 5457.82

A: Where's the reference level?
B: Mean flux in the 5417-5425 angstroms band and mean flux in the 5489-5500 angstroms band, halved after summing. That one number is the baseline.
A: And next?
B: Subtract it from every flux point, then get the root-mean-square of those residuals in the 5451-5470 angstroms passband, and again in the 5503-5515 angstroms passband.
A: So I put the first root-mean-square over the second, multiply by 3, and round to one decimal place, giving 3.1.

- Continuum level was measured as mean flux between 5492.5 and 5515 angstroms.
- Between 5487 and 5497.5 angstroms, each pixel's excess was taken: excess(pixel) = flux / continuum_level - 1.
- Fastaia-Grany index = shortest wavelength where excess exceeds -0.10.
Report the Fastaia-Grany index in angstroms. 5489.32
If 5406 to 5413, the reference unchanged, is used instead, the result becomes 5406.53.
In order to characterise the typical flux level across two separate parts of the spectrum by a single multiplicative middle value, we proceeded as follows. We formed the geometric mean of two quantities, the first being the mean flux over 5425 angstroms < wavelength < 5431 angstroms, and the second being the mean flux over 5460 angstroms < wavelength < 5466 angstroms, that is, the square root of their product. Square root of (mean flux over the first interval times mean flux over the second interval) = 18.0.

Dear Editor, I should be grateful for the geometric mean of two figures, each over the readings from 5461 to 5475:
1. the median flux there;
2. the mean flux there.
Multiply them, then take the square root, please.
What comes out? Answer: 17.8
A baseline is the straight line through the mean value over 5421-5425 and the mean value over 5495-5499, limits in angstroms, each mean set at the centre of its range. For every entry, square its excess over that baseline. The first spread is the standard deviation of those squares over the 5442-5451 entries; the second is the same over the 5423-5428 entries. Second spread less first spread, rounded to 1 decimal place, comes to -1.9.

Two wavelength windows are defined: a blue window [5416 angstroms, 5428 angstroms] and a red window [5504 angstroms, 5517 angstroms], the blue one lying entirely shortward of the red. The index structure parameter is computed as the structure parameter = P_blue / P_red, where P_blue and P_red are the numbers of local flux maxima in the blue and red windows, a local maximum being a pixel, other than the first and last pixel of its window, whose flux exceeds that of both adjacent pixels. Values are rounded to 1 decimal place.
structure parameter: 1.5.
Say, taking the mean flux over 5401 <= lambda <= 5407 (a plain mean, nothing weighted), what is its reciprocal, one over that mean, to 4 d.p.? 0.0520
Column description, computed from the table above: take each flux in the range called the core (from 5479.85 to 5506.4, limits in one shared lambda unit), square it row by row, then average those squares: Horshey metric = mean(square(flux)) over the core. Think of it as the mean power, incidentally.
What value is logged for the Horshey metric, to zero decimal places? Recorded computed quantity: 334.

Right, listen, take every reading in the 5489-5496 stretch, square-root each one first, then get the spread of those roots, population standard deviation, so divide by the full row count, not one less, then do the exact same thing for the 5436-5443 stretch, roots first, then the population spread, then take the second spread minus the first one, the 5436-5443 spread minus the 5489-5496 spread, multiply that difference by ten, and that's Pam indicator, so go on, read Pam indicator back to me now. 0.42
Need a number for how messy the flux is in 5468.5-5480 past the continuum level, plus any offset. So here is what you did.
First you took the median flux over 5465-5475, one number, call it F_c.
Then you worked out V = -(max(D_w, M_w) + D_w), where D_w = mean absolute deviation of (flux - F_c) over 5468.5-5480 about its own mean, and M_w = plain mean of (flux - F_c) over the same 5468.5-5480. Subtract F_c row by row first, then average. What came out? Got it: -1.9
